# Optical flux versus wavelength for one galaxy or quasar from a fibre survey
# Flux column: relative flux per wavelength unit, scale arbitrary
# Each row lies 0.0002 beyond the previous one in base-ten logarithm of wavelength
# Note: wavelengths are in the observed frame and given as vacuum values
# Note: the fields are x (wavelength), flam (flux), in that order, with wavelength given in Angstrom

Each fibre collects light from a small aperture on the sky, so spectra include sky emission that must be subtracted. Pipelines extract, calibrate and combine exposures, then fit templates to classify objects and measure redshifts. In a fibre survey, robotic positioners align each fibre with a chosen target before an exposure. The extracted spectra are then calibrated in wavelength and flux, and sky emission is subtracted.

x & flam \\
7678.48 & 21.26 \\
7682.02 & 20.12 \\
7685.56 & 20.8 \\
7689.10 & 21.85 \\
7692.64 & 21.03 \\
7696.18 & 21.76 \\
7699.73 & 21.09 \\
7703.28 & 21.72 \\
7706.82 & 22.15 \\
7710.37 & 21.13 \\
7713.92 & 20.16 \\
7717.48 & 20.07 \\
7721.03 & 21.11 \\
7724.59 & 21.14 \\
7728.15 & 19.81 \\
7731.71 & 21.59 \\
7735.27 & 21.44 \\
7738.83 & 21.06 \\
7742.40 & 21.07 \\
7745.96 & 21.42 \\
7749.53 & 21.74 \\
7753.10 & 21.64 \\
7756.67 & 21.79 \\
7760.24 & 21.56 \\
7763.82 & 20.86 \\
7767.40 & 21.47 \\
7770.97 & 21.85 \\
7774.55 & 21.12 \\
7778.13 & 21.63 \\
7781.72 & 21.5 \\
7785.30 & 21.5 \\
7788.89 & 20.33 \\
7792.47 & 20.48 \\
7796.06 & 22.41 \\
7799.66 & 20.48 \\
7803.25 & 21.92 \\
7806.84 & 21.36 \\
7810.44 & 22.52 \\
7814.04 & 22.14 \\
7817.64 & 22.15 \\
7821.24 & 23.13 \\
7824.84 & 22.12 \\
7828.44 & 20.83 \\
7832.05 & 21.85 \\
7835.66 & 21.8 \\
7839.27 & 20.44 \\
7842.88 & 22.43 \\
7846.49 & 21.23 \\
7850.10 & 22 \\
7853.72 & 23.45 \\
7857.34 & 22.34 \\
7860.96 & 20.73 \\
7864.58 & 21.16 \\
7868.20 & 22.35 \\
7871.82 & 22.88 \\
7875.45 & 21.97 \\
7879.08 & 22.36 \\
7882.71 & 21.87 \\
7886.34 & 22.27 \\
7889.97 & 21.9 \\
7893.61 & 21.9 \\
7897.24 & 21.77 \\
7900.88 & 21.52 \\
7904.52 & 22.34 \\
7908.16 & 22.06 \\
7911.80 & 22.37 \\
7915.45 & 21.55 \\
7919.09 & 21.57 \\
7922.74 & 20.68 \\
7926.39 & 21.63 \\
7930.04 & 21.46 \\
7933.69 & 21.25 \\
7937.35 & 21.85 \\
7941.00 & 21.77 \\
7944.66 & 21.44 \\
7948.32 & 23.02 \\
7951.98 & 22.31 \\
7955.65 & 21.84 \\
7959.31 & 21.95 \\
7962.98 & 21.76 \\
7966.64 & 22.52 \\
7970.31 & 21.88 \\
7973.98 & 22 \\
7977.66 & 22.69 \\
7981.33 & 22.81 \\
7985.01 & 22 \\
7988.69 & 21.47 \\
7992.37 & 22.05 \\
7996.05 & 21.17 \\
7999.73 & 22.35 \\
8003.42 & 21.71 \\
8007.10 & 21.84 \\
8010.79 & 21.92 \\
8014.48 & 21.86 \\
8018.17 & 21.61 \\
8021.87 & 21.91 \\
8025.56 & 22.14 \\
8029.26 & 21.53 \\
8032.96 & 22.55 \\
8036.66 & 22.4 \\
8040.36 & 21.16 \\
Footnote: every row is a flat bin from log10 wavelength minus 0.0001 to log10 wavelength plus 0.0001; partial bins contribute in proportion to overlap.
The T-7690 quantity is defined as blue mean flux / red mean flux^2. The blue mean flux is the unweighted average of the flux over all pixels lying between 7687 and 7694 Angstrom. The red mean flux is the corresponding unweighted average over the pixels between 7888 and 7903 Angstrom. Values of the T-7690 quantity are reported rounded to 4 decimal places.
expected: 0.0452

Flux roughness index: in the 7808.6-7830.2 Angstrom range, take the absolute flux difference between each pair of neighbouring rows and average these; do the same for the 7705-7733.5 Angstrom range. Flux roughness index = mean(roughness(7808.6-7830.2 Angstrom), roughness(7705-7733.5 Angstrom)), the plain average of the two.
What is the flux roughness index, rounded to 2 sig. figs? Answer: 0.81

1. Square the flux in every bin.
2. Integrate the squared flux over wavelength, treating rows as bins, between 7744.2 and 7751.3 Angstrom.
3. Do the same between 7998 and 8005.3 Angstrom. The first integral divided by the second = 0.93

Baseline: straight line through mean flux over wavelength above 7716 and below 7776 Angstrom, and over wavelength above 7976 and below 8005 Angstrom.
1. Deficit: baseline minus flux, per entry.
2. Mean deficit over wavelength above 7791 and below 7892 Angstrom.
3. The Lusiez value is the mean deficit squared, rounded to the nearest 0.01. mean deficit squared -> 0.12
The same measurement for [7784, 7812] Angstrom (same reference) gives 0.00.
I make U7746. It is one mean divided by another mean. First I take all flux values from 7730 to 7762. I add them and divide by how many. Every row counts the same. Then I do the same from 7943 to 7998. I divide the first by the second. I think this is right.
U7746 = 0.974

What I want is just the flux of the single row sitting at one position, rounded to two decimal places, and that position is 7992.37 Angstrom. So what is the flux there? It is 22.05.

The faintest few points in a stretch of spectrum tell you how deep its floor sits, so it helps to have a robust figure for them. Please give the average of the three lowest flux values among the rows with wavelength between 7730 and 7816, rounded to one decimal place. 20.4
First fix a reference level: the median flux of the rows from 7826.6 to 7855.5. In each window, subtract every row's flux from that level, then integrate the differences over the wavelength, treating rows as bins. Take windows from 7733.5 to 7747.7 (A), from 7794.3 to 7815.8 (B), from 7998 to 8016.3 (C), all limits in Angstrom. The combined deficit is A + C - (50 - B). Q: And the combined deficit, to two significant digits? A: -43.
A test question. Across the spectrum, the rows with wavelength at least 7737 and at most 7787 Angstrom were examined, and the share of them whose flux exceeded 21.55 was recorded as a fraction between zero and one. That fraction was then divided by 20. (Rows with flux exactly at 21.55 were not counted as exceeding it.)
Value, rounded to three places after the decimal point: 0.021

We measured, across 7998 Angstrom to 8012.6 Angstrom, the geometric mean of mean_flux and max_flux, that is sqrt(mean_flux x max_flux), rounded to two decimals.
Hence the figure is 22.15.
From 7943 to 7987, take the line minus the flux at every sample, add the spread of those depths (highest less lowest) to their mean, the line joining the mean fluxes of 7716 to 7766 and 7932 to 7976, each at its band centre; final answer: 1.4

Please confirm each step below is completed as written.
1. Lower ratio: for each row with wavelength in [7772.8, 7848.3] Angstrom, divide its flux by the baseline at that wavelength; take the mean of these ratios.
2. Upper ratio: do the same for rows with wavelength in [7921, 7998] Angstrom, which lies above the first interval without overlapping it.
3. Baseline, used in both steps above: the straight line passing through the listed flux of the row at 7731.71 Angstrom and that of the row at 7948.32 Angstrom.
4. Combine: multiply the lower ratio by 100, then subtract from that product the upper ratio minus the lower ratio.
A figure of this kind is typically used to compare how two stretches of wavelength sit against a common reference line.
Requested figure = 97.7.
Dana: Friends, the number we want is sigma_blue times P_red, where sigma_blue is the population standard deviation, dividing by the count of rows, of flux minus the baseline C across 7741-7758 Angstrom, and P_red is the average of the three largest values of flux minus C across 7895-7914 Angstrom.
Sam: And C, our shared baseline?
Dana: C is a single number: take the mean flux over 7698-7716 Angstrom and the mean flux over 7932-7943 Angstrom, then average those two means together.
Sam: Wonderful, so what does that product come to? 0.22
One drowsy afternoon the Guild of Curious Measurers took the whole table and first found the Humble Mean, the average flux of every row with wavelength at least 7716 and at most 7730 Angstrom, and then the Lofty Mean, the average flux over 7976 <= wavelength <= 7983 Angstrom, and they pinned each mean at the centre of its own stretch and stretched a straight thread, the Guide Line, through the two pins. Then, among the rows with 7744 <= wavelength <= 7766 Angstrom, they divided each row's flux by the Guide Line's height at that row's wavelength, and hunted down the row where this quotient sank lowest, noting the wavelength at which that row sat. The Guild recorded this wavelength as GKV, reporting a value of 7763.82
